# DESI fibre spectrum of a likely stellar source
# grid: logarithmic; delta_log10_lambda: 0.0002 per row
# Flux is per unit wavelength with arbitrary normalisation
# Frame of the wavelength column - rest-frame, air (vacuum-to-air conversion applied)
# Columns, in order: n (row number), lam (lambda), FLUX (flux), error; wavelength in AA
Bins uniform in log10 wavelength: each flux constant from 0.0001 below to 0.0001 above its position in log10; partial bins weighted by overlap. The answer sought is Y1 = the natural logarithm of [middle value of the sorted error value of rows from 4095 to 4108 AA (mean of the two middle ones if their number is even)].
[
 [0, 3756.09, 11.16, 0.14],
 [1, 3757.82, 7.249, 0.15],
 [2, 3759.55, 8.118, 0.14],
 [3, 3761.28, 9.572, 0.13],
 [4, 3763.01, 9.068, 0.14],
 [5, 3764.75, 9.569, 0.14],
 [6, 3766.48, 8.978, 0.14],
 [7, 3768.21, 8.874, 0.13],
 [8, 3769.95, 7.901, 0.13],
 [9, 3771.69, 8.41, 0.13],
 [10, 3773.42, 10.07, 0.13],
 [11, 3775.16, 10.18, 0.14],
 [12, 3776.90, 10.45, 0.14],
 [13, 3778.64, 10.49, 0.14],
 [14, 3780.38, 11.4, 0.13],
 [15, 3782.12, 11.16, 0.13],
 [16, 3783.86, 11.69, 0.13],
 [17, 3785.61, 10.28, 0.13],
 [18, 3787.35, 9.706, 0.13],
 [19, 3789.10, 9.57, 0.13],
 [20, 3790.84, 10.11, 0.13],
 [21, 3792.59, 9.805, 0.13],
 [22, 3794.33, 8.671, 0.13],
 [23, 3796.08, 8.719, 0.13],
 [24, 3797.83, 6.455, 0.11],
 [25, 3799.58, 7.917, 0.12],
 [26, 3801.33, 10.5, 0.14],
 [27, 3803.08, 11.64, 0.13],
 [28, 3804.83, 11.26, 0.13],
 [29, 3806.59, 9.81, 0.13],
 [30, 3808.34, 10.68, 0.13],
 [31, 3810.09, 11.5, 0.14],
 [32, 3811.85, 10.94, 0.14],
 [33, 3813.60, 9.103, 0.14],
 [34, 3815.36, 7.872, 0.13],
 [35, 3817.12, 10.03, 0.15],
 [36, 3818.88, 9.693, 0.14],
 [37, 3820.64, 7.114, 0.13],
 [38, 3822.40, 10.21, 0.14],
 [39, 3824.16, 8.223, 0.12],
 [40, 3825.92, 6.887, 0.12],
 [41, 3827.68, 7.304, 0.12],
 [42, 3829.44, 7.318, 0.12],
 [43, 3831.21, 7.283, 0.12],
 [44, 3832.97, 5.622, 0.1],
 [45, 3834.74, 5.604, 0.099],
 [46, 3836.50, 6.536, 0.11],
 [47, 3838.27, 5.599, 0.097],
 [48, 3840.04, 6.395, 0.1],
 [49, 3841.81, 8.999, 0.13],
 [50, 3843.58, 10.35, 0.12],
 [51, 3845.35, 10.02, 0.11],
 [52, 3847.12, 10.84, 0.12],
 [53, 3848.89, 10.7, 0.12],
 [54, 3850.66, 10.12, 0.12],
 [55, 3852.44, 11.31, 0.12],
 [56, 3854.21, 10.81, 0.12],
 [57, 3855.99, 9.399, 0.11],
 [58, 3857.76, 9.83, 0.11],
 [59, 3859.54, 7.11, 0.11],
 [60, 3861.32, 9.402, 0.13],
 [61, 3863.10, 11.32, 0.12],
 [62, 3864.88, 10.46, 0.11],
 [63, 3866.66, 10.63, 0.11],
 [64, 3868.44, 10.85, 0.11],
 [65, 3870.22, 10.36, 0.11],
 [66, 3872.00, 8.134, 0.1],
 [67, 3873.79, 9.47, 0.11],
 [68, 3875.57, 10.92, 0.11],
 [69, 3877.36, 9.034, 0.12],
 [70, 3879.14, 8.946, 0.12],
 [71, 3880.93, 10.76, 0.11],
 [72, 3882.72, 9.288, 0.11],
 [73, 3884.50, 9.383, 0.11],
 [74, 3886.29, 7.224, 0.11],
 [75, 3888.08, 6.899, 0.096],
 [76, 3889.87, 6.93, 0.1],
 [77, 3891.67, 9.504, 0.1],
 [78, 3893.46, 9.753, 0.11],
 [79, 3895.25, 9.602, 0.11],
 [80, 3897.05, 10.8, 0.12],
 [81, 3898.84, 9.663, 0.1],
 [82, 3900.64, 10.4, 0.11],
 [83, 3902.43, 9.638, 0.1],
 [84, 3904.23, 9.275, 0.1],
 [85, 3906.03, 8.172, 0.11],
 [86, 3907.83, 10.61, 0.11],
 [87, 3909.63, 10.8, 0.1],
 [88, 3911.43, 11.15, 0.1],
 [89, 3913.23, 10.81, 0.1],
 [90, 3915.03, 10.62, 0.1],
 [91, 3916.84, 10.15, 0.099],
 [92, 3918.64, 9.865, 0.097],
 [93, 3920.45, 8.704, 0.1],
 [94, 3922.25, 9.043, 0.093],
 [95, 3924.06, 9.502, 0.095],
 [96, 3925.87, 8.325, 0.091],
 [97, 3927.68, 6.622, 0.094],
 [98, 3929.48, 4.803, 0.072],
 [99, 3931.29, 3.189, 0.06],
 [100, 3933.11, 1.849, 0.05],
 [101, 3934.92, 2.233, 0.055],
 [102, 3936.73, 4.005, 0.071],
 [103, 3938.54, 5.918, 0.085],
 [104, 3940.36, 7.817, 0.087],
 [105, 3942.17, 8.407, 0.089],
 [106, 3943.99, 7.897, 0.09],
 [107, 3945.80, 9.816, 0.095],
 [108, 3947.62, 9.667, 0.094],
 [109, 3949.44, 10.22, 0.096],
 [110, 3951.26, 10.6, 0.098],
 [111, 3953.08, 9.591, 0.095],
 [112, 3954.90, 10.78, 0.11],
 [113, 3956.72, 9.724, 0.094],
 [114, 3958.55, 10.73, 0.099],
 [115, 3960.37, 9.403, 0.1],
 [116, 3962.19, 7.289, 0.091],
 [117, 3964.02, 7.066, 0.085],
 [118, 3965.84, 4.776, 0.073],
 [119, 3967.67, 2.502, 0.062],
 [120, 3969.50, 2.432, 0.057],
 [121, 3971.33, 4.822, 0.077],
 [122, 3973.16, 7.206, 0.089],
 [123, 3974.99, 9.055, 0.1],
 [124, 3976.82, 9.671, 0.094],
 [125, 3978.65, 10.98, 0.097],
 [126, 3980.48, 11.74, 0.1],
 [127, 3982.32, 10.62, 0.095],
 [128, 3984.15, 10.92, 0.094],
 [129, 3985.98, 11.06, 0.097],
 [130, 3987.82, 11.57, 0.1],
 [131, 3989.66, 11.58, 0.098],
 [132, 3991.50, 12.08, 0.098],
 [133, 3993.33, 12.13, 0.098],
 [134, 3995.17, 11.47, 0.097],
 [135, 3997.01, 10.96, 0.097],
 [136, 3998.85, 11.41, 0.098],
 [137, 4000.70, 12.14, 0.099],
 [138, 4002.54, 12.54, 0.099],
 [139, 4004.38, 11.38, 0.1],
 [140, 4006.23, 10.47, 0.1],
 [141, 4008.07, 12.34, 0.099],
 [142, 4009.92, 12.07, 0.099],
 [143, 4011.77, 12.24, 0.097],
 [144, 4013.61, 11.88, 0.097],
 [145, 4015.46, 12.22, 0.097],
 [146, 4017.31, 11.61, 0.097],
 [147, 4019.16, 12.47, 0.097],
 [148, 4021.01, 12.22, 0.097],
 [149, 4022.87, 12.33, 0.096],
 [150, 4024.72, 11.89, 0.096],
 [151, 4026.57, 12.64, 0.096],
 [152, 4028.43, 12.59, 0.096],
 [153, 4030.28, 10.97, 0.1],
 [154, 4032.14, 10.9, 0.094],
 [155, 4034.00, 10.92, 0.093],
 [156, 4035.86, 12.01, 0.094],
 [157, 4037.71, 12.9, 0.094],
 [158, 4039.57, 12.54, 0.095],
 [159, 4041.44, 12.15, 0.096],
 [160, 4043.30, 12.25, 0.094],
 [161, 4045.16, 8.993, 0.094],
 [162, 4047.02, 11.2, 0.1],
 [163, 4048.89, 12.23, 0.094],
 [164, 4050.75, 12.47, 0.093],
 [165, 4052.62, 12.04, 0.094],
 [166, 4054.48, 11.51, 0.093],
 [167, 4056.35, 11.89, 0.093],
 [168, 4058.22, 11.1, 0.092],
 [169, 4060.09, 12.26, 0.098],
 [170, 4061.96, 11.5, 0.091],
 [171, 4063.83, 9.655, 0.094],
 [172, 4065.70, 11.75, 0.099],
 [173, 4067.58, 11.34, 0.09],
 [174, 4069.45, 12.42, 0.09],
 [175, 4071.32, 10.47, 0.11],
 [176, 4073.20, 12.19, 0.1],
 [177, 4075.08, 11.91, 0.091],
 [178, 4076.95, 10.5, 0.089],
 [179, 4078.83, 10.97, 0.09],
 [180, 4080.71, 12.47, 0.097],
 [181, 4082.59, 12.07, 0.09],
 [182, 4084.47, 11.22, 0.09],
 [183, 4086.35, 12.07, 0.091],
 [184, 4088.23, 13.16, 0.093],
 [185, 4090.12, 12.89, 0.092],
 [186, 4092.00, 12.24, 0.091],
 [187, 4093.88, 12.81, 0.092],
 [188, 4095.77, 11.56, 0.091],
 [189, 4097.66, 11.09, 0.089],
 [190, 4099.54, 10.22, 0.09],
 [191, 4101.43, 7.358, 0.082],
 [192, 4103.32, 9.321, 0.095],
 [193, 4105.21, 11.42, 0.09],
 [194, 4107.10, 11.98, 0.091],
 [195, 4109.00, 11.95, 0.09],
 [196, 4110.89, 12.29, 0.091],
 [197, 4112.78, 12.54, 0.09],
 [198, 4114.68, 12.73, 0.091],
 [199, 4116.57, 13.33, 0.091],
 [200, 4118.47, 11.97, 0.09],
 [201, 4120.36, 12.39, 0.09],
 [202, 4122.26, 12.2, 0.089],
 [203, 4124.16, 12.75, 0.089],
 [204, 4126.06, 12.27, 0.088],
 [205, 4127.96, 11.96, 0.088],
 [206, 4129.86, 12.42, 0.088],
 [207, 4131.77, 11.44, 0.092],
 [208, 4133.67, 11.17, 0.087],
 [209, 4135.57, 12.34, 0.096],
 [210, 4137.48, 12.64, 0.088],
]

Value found -2.41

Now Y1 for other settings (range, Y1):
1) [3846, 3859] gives -2.12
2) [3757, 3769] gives -1.97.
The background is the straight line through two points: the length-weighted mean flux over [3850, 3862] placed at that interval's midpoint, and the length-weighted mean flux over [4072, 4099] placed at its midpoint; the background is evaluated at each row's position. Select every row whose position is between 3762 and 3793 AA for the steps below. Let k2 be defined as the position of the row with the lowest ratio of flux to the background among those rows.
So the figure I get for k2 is 3769.95 AA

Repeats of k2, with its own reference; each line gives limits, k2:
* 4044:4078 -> 4045.16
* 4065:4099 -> 4076.95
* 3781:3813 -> 3797.83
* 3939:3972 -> 3969.50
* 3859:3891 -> 3888.08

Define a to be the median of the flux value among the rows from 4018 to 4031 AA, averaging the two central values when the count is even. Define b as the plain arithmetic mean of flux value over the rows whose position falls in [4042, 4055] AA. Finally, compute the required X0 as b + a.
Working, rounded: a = 12.3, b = 11.5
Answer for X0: 23.9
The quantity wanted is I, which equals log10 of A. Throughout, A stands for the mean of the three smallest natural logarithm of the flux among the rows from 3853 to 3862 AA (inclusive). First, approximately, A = 2.15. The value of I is 0.332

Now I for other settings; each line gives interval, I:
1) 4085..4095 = 0.401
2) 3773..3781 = 0.367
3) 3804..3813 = 0.371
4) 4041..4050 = 0.375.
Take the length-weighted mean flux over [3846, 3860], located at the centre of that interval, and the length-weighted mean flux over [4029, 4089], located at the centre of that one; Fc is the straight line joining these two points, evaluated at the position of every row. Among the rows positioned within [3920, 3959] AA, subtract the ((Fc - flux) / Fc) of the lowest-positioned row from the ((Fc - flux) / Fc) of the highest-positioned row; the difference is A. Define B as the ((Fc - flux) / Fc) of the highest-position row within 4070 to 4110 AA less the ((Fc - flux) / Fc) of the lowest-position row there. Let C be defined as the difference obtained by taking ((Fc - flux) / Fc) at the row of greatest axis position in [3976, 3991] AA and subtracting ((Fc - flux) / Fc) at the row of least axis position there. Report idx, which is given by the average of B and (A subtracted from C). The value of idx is -0.05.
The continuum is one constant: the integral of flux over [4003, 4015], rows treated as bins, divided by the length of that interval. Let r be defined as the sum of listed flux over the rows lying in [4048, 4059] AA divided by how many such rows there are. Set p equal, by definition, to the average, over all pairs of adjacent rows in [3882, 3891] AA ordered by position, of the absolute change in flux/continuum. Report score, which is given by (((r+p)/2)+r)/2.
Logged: 8.9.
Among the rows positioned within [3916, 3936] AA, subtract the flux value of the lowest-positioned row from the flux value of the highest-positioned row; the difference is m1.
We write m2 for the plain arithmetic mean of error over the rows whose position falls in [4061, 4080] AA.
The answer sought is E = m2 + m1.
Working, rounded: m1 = -8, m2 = 0.0944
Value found -8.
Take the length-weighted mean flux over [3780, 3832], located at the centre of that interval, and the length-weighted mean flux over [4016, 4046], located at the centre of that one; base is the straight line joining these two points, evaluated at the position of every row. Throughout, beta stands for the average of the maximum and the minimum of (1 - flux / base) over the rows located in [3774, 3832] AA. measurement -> 0.02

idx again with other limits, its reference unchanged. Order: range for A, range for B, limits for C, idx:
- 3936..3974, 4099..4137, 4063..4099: 0.01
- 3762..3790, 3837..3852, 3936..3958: -0.47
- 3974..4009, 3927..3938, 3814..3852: 0.16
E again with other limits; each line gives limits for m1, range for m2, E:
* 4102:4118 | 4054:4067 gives 4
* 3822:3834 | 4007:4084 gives -4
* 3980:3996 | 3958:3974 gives 0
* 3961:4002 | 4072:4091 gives 5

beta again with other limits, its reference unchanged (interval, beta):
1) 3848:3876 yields 0.07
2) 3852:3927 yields 0.09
